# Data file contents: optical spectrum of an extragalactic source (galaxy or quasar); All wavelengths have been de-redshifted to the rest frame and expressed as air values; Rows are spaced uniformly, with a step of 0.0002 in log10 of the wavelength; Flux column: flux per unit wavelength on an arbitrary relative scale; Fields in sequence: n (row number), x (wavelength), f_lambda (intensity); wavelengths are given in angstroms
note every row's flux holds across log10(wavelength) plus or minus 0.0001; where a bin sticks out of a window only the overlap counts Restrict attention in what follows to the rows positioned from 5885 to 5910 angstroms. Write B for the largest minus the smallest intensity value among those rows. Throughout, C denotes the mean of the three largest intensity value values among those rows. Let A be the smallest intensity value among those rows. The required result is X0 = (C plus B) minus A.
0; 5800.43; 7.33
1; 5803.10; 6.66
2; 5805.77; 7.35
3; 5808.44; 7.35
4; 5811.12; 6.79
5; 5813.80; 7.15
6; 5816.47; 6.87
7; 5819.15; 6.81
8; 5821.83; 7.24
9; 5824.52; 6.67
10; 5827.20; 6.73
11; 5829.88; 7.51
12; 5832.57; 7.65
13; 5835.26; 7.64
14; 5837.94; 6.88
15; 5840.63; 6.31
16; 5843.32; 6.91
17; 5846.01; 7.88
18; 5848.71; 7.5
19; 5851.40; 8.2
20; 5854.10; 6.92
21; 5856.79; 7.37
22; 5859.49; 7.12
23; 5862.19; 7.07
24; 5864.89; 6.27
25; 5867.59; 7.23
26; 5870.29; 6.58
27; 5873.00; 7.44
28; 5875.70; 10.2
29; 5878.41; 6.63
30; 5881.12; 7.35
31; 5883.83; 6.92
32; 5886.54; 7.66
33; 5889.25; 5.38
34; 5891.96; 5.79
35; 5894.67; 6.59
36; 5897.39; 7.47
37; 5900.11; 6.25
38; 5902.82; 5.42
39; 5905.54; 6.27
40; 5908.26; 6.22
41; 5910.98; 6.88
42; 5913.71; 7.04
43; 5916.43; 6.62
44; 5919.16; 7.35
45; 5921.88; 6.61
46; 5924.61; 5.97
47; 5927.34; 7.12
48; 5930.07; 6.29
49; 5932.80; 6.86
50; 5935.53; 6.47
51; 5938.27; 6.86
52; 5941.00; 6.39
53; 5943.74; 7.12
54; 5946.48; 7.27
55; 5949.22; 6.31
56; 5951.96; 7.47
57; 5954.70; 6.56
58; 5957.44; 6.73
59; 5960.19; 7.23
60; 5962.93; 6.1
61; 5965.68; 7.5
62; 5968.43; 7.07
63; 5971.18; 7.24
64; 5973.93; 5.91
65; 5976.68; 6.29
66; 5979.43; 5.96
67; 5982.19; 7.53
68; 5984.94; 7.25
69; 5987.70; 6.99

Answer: 4.1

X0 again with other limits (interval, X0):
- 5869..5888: 5.5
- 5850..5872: 3.3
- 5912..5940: 2.6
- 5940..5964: 2.6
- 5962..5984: 3.1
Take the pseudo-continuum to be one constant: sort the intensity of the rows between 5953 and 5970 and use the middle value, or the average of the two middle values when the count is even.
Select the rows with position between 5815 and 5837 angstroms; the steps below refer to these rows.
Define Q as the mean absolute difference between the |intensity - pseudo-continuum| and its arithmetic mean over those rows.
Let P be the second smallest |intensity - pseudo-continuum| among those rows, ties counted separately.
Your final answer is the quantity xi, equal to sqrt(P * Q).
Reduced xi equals 0.15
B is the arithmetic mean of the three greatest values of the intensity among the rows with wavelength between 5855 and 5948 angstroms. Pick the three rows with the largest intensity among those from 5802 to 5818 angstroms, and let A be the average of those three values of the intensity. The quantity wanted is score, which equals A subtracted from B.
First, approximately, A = 7.28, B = 8.4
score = 1.2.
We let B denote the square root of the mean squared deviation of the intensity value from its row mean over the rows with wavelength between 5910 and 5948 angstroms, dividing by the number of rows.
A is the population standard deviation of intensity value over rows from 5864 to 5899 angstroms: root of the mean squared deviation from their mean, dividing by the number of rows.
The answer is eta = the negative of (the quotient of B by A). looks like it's -0.3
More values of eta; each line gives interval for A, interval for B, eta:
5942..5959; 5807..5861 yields -1.1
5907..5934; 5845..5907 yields -2.4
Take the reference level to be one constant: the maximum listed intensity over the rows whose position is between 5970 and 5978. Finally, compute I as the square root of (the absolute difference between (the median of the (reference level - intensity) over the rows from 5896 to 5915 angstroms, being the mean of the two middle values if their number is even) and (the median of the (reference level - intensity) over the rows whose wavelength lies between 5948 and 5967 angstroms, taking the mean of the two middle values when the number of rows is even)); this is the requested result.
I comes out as 0.68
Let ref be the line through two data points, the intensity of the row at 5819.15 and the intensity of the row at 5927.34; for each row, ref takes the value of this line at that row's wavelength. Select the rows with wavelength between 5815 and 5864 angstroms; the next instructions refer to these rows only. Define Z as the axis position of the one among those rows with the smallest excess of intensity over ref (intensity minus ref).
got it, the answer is 5840.63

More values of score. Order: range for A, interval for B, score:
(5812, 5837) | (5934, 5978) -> -0.2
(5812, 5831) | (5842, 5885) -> 1.5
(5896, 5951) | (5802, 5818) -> -0.1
